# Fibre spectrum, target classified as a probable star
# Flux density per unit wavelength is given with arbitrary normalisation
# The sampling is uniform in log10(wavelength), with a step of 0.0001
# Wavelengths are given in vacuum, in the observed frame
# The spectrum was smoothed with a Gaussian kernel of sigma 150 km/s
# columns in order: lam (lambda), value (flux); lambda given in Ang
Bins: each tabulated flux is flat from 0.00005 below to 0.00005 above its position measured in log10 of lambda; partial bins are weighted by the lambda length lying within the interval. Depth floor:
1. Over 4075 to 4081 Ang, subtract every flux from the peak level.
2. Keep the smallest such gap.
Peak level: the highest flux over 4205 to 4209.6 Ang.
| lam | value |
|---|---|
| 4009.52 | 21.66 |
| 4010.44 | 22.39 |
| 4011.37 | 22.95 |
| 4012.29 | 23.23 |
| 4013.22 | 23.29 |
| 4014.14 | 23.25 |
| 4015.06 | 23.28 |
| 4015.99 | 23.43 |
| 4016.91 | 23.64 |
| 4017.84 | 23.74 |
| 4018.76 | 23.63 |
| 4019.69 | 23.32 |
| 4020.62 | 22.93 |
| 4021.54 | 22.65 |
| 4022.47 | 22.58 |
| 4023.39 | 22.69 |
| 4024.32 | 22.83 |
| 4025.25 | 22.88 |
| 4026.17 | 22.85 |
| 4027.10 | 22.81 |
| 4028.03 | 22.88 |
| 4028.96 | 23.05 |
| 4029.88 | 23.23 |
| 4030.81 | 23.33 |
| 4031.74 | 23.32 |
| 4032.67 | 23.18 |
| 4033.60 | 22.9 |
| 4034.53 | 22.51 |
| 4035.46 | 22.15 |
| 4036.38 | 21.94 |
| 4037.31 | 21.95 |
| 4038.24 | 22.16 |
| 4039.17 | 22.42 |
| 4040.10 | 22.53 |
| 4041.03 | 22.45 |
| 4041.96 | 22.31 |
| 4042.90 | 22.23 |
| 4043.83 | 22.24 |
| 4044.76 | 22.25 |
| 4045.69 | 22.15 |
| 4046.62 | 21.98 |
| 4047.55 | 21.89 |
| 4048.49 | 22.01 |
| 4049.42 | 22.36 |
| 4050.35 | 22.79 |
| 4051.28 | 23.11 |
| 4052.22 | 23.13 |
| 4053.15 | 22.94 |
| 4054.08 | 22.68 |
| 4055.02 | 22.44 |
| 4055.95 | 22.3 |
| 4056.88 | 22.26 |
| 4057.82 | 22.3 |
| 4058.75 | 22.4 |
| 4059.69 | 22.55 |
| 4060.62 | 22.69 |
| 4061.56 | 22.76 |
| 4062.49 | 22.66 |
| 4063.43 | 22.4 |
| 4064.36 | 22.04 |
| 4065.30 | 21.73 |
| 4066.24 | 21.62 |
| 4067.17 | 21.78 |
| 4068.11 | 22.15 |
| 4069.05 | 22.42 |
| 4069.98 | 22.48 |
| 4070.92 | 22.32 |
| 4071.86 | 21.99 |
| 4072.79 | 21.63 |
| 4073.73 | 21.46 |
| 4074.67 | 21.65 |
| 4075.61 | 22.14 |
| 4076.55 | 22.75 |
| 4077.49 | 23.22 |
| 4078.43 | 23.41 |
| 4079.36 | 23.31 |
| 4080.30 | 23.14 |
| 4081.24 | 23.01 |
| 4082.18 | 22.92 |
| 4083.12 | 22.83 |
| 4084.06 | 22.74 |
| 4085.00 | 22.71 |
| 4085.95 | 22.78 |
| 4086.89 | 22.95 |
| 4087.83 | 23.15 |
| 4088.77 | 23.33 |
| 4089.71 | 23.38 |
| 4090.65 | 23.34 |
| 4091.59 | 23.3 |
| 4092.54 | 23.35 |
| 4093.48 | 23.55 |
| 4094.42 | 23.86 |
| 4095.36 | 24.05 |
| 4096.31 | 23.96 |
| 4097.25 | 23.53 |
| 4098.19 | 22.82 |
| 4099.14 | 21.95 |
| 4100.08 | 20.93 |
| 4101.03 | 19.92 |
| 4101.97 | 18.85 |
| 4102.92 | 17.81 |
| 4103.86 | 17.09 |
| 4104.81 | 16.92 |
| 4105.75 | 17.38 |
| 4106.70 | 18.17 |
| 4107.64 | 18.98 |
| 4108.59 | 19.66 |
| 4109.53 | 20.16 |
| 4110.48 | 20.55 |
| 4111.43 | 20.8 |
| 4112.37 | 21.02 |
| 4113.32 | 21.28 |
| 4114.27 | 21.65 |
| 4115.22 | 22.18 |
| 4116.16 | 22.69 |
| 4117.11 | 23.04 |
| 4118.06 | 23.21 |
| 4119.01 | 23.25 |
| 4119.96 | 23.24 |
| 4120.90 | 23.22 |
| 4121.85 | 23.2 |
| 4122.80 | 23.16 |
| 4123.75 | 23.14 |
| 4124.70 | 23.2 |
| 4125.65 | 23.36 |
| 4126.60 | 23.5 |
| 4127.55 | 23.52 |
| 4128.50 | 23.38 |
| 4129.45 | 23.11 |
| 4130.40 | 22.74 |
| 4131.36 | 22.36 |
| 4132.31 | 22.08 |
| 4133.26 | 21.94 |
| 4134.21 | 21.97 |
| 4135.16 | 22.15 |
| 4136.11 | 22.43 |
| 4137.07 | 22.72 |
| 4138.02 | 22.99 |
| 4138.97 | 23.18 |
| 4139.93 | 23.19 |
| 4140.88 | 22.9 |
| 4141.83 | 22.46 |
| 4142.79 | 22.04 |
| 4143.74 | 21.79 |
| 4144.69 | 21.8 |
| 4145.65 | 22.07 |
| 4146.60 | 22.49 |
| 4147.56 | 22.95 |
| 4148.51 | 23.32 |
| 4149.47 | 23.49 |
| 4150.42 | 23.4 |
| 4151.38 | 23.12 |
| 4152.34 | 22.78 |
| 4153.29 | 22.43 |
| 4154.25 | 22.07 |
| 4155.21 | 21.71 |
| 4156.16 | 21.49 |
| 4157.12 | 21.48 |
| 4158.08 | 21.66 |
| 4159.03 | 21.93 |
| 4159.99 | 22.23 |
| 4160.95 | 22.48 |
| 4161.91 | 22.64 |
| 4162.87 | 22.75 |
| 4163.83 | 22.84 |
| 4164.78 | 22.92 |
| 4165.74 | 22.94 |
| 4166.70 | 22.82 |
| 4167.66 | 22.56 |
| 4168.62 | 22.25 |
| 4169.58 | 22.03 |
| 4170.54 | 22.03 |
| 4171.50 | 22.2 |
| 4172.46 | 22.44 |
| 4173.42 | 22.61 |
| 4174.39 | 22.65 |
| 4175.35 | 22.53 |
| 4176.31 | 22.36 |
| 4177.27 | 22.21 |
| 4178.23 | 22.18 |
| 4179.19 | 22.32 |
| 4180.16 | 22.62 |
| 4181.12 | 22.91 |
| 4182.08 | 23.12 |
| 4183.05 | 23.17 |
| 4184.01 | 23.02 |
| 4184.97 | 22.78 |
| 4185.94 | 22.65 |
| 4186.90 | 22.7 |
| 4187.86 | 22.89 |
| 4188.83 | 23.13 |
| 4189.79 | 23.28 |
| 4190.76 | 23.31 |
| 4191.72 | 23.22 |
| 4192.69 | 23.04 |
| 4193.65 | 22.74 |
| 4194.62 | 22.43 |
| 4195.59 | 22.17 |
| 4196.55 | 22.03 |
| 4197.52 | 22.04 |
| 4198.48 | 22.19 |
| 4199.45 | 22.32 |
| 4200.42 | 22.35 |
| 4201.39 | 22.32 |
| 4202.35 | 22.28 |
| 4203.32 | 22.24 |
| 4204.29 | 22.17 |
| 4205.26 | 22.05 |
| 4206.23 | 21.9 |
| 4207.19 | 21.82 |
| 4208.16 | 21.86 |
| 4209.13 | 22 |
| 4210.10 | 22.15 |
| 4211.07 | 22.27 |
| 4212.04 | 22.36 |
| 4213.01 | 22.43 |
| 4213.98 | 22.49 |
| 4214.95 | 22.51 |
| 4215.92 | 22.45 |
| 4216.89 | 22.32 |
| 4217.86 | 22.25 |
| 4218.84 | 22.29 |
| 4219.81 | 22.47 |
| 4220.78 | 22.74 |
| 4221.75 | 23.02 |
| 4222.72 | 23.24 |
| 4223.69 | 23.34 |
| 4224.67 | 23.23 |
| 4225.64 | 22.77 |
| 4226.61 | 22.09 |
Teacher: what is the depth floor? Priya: -1.4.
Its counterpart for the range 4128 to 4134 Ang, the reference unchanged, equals -1.3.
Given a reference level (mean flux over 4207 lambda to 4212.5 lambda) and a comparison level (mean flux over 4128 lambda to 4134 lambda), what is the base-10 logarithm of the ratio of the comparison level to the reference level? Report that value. 0.010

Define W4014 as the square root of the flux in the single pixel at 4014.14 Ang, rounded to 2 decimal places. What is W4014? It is 4.82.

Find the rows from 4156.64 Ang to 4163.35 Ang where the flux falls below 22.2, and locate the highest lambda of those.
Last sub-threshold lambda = 4159.03 Ang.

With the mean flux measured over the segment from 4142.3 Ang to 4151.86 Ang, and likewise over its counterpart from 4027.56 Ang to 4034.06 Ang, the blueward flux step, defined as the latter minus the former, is 0.48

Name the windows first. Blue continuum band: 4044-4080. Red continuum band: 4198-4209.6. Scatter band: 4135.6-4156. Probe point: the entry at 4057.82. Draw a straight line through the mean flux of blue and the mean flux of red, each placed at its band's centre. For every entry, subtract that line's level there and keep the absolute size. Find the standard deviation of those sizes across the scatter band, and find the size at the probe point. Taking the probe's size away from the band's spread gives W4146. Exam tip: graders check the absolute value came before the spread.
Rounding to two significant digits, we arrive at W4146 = 0.27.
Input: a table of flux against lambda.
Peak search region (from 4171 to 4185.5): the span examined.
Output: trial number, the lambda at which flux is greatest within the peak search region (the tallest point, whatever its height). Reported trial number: 4183.05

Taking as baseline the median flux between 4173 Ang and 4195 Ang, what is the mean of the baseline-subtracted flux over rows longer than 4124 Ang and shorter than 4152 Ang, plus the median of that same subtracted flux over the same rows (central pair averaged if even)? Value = 0.17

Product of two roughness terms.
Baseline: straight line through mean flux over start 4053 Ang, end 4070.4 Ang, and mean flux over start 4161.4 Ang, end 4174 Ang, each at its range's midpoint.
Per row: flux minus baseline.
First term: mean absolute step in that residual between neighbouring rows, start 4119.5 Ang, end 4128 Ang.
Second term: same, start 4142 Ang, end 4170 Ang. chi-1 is 0.014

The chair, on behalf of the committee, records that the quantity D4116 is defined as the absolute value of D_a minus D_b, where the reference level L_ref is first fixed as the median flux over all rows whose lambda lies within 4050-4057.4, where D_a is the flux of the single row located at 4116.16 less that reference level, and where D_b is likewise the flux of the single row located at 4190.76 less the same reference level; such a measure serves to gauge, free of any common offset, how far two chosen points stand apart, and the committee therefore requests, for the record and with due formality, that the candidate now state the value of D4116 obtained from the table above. 0.6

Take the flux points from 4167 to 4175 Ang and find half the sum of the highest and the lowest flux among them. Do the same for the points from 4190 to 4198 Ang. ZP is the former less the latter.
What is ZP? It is -0.3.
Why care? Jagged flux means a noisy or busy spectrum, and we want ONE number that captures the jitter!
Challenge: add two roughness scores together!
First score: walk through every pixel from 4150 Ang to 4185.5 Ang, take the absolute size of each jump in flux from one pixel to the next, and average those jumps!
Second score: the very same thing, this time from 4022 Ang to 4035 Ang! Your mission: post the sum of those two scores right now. 0.32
